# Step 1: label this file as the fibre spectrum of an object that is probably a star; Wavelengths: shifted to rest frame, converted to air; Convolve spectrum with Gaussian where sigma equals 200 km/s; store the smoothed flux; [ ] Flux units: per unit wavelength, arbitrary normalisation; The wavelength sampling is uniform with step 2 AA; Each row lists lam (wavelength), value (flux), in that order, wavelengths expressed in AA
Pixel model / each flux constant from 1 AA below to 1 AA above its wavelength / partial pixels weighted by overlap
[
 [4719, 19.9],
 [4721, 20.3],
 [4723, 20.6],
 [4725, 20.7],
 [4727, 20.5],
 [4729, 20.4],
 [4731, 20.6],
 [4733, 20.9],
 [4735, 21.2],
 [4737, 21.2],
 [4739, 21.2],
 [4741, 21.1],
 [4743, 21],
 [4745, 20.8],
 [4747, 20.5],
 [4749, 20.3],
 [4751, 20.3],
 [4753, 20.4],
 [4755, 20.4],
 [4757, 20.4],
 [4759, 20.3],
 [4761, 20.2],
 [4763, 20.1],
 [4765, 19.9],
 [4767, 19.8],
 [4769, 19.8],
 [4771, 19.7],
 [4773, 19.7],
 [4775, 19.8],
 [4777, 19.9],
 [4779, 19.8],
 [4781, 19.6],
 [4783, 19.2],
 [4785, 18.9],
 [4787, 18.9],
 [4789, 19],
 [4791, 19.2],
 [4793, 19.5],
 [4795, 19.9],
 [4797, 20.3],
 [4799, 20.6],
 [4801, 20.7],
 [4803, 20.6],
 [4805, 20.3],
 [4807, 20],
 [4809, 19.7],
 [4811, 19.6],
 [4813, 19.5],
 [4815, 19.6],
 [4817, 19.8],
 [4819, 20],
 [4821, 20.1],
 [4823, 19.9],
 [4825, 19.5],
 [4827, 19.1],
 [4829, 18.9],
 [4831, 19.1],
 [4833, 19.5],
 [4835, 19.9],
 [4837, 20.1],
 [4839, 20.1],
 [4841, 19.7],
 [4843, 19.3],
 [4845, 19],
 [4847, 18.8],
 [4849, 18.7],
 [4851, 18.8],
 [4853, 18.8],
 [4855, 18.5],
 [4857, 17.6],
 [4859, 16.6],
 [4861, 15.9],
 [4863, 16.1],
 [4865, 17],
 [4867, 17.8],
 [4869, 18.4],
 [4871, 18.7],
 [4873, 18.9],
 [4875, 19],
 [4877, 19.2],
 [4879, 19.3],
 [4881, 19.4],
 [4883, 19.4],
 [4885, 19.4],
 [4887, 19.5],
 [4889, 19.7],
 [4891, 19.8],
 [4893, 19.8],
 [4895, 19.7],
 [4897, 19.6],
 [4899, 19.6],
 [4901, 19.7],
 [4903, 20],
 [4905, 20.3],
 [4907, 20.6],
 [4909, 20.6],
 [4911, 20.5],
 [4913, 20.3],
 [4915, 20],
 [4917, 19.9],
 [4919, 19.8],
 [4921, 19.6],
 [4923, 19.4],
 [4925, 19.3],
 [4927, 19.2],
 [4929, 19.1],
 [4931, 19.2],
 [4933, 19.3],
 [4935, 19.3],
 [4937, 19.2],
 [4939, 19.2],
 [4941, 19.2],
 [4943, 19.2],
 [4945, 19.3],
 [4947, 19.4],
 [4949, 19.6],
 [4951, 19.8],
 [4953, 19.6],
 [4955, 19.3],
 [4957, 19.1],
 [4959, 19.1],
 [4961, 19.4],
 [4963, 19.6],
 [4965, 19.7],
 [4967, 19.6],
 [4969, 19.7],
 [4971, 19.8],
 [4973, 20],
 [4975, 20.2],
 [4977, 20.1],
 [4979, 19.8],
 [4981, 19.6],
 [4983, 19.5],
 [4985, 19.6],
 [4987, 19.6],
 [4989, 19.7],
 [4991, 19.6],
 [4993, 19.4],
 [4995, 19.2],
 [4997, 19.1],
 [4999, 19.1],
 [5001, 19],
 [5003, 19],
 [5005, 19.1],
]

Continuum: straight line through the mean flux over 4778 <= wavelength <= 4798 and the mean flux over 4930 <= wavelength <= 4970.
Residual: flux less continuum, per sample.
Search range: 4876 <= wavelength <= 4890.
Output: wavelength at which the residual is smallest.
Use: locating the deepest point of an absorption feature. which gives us 4877 AA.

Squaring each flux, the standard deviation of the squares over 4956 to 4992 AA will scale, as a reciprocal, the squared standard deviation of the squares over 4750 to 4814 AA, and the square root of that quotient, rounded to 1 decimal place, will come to 5.8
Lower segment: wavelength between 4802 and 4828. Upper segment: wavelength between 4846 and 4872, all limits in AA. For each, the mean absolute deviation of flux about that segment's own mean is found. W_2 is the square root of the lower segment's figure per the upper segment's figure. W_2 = 0.6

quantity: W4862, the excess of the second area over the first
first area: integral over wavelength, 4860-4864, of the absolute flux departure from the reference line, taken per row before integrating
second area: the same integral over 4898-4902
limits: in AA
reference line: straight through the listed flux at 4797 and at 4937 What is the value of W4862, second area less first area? -15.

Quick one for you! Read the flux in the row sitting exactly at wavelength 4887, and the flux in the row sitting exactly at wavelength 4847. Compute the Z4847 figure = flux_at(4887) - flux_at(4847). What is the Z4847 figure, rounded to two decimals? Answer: 0.70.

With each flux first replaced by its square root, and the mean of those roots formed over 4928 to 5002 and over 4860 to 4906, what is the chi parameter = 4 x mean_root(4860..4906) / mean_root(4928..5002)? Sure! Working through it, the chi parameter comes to 3.95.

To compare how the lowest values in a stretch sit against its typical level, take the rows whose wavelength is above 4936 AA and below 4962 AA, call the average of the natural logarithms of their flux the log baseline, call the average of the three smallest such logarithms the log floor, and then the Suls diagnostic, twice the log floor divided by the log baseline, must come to 1.99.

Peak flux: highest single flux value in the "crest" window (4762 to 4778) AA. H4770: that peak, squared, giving 404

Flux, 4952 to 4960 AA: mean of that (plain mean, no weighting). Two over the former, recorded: 0.104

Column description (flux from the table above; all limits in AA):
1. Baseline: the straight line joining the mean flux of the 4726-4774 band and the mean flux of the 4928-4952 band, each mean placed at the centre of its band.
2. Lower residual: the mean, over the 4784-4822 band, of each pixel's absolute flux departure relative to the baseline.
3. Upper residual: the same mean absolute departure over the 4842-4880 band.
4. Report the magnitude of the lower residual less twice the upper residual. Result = 2.6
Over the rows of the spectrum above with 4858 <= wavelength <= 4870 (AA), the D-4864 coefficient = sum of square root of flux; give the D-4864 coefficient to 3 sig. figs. 24.7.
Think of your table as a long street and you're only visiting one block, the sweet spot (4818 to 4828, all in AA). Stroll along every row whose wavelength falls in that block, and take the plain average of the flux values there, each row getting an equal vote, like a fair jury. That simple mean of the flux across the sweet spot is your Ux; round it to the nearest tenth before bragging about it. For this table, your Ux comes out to 19.7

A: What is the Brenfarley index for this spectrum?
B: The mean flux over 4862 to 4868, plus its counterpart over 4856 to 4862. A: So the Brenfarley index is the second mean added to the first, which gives 33.7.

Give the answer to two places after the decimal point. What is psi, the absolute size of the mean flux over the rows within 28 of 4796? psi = 19.77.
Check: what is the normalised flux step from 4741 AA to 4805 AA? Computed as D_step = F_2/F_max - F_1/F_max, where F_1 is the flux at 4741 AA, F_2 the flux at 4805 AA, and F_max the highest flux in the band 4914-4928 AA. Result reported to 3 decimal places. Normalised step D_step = -0.040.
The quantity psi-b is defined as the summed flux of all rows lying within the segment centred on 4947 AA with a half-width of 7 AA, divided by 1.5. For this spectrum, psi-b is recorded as 90.7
